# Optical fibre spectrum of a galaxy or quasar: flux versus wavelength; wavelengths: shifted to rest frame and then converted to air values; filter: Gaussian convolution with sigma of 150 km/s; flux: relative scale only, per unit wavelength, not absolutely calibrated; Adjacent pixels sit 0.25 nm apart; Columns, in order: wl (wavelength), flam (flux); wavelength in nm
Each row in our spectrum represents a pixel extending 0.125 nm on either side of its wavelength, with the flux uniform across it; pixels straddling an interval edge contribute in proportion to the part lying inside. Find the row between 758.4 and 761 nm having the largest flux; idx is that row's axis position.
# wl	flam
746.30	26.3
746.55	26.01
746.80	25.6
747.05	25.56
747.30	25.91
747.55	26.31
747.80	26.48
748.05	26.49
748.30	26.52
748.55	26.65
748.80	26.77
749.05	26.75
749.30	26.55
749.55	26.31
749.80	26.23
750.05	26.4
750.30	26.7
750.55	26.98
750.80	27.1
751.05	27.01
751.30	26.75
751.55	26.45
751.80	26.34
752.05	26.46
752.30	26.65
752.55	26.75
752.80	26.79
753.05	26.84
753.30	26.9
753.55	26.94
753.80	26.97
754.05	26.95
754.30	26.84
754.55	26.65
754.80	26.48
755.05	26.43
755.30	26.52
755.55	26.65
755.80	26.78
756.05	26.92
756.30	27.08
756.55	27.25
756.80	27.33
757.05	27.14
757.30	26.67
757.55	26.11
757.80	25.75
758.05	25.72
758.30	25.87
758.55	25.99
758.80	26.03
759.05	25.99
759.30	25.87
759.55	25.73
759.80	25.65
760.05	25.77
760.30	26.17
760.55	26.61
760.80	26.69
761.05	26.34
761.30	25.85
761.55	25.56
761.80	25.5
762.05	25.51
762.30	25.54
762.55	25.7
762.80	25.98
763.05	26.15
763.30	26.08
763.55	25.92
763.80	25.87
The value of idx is 760.80 nm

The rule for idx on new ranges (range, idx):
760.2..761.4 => 760.80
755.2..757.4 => 756.80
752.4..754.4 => 753.80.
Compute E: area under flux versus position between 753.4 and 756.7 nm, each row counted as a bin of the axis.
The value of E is 88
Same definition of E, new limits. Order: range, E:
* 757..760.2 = 83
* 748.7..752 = 88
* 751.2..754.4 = 86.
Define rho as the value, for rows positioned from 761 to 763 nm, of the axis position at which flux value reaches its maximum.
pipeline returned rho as 761.05 nm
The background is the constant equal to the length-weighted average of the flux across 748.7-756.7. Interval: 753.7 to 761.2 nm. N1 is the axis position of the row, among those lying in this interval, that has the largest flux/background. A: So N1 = 756.80 nm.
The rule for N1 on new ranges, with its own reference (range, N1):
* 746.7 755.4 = 750.80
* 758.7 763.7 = 760.80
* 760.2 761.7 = 760.80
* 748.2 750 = 748.80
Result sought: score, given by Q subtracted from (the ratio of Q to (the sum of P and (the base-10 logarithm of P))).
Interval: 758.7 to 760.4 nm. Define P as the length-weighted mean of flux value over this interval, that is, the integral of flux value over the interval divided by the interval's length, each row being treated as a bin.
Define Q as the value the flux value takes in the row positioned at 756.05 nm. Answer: -25.9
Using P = 25.9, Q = 26.92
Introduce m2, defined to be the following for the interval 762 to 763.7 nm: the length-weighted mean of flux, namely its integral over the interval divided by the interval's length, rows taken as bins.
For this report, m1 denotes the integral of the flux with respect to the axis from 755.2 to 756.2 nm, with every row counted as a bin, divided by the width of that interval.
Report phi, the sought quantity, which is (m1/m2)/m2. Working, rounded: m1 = 26.7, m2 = 25.9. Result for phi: 0.0400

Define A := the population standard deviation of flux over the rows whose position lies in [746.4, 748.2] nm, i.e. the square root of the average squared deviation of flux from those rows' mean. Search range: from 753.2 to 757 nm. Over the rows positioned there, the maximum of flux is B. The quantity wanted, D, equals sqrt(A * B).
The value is 3.1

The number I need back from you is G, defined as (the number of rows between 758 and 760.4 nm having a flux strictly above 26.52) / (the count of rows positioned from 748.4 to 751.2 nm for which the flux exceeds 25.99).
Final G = 0.00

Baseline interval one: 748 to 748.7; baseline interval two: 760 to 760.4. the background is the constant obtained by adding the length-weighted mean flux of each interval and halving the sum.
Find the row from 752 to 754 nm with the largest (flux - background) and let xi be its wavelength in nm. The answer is 753.80 nm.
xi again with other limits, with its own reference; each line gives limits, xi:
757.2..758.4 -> 757.30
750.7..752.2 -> 750.80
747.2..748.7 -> 748.55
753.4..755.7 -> 753.80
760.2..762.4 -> 760.80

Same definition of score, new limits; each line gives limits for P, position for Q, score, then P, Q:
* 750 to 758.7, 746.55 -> -25.1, 26.7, 26.01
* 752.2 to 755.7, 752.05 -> -25.5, 26.7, 26.46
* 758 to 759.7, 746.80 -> -24.7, 25.9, 25.6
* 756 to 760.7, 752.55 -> -25.8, 26.3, 26.75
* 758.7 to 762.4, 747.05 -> -24.6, 25.9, 25.56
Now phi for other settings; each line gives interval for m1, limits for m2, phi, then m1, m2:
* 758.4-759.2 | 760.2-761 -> 0.0371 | 26.0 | 26.5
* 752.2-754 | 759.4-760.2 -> 0.0405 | 26.8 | 25.7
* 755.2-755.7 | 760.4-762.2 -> 0.0393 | 26.6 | 26.0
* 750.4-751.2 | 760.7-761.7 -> 0.0397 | 27.0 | 26.1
